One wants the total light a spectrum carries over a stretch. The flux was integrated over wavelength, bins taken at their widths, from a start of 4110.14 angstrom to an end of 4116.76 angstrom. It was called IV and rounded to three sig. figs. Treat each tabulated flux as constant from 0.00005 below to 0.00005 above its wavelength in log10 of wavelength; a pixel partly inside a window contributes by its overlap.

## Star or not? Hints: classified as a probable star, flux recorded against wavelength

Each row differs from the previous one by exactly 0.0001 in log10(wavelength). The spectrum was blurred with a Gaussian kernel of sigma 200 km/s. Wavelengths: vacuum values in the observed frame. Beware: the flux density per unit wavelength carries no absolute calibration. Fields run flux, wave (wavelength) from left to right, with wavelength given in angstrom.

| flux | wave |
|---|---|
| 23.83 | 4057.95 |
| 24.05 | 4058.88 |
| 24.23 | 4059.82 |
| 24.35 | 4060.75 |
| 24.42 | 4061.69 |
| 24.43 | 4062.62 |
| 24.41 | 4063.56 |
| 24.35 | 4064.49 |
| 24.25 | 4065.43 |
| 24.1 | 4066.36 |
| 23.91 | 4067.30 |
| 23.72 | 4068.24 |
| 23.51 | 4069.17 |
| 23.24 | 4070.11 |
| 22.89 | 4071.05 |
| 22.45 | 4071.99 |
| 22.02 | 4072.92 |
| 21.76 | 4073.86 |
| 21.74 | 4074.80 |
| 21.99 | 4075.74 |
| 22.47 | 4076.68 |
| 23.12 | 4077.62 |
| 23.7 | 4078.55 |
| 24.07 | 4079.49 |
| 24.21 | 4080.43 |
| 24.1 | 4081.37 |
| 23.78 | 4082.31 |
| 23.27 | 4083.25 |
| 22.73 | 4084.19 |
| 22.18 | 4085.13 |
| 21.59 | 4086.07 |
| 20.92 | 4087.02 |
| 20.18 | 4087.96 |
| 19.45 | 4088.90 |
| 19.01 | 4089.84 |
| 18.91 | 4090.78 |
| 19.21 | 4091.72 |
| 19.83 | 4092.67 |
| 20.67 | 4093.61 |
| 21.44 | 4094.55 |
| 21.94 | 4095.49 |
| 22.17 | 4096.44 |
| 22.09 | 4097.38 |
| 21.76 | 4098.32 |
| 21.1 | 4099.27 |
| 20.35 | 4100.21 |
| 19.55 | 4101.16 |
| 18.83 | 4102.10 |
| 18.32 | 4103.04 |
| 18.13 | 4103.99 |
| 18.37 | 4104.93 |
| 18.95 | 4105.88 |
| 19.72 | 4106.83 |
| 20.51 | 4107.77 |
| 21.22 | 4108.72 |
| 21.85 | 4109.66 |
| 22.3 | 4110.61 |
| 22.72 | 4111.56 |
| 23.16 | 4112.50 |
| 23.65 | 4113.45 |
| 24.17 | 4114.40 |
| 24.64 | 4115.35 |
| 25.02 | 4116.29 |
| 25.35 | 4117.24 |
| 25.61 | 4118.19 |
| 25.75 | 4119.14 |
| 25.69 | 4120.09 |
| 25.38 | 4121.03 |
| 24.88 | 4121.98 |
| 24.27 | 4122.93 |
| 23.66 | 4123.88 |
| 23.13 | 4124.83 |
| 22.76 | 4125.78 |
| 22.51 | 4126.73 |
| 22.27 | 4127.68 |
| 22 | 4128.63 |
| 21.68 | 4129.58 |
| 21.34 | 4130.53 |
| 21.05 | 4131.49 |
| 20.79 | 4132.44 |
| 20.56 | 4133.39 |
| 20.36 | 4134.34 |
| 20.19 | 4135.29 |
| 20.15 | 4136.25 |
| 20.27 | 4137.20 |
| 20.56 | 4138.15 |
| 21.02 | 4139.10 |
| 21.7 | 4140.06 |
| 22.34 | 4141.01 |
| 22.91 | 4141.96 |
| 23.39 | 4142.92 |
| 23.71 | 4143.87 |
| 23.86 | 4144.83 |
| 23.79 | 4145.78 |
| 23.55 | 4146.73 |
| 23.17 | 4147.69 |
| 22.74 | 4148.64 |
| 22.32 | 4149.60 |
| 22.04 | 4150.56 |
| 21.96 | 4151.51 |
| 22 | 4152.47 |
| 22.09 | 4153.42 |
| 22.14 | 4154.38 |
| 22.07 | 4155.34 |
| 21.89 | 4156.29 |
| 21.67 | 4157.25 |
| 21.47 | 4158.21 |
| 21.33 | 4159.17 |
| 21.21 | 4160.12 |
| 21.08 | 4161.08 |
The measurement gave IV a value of 157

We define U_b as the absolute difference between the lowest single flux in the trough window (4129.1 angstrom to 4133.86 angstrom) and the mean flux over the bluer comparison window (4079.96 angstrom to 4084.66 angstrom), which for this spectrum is 3.1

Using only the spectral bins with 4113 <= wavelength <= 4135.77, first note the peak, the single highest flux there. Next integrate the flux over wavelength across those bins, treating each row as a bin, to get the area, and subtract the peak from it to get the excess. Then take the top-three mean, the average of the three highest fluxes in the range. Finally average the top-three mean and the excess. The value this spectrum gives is 264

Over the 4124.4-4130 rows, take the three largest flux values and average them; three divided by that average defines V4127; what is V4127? 0.132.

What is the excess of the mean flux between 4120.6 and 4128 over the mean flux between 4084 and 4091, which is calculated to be 3.0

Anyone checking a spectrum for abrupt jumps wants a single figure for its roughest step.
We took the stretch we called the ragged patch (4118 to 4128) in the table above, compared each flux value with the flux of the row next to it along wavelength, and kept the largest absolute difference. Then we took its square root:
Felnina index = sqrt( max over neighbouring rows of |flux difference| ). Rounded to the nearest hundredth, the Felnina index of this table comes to 0.78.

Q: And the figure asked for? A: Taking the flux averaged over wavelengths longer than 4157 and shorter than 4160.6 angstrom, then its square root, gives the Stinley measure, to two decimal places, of 4.63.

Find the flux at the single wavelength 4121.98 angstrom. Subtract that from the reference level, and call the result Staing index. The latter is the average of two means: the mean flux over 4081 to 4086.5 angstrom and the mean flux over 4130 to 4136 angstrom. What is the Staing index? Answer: -3.1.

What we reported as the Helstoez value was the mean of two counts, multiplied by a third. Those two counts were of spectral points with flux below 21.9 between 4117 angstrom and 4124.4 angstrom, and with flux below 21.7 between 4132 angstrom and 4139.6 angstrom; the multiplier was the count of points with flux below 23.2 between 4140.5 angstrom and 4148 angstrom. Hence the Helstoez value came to 12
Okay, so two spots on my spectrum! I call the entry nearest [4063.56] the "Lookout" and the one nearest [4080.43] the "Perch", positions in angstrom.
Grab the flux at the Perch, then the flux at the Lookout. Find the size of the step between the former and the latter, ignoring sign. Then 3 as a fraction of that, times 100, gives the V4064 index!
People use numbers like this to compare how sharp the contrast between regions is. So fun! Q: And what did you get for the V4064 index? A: 1500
